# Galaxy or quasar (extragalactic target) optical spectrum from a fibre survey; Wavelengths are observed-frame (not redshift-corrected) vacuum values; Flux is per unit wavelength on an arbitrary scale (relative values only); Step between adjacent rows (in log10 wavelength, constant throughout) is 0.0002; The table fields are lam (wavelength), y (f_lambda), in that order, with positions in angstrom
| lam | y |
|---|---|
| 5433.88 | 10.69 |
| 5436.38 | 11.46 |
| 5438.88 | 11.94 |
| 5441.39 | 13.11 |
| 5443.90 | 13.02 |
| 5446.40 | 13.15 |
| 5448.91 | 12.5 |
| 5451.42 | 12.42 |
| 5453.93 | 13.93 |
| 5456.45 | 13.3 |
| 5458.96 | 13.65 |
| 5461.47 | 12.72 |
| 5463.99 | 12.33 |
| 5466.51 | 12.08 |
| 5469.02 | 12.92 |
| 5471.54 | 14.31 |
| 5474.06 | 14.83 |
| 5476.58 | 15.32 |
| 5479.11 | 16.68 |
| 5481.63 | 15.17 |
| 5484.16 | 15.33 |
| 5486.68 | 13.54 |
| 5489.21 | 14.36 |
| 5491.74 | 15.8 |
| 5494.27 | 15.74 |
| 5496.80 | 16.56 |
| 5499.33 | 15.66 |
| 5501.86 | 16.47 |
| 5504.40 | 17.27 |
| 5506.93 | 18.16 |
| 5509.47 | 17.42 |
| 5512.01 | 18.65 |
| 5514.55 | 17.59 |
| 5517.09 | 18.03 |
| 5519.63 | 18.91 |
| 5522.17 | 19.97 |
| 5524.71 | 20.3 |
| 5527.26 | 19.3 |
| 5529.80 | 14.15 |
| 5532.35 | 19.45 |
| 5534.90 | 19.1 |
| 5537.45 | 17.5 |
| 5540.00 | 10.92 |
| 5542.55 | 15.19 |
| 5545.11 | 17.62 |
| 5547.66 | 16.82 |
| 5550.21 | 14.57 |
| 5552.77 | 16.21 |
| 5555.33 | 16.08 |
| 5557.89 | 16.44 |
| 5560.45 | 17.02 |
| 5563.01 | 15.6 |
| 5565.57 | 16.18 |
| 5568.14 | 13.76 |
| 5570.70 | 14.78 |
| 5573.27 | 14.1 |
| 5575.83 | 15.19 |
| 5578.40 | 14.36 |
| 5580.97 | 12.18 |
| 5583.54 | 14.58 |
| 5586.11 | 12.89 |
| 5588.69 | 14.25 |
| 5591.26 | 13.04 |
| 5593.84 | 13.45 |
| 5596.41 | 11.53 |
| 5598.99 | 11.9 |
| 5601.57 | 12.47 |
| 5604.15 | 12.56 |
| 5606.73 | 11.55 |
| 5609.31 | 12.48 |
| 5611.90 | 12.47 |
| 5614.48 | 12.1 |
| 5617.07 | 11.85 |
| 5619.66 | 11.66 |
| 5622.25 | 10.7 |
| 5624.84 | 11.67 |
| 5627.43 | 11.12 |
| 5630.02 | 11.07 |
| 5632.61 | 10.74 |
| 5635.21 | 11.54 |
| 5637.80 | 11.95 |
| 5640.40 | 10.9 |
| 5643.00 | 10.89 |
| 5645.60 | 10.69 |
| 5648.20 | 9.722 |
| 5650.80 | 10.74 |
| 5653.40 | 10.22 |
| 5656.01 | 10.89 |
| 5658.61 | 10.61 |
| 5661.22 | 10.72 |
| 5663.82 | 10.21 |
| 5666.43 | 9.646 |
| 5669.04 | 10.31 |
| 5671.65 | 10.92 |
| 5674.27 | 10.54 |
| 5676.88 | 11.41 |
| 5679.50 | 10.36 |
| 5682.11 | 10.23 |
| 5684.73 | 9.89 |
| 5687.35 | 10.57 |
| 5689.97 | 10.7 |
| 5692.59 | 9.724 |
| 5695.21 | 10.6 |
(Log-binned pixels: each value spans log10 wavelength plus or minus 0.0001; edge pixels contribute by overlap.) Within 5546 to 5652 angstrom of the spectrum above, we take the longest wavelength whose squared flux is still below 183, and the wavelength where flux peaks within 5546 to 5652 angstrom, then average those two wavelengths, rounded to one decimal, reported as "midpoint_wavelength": 5605.6 angstrom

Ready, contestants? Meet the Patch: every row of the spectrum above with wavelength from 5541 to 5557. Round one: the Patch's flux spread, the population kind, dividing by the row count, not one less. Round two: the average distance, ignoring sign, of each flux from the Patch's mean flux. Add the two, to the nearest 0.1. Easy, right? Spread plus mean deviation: 1.8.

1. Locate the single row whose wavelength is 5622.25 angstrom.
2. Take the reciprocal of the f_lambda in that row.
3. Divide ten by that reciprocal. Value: 107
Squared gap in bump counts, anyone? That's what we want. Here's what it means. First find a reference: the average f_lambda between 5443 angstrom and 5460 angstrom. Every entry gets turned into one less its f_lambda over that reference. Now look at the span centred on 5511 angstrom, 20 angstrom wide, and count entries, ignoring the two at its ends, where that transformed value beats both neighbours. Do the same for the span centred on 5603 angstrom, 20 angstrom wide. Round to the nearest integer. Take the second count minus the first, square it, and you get 0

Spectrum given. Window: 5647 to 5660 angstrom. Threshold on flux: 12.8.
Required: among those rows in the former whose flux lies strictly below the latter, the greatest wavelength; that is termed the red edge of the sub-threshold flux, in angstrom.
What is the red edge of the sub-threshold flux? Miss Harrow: 5658.61 angstrom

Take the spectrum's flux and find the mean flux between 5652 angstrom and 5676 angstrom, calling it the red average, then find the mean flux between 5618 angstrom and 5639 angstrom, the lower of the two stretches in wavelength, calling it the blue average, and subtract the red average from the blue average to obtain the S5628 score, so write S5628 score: 1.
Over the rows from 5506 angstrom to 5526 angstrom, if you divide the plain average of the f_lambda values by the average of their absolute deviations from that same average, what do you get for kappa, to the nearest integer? 22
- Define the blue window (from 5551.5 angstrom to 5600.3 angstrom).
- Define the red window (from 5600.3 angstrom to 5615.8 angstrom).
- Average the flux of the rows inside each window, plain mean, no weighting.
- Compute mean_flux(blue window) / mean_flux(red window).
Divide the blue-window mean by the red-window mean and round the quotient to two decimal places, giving 1.17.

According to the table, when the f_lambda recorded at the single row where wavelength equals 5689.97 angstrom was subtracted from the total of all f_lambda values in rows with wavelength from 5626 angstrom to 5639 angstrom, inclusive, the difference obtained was 46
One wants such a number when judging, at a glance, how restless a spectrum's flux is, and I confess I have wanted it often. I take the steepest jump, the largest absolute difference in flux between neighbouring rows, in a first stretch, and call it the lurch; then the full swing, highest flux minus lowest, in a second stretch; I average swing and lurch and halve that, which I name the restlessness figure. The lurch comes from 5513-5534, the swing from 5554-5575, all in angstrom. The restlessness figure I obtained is 2.1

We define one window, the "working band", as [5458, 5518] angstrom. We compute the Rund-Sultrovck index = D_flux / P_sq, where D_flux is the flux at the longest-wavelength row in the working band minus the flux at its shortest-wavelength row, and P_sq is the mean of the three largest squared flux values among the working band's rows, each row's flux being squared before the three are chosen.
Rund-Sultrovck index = 0.013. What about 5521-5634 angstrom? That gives -0.023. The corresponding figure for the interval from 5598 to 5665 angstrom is -0.011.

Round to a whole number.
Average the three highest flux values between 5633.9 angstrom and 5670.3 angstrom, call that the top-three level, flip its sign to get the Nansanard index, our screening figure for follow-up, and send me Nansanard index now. -11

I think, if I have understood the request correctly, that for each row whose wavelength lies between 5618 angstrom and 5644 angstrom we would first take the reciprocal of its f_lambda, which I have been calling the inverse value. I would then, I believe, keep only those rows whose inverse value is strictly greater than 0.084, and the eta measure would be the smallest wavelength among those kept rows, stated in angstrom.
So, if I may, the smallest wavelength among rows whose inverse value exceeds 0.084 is 5619.66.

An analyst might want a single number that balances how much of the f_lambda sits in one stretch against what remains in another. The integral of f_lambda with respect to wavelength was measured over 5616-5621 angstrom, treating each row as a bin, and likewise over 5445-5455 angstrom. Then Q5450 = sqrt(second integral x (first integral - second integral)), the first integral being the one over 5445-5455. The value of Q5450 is 65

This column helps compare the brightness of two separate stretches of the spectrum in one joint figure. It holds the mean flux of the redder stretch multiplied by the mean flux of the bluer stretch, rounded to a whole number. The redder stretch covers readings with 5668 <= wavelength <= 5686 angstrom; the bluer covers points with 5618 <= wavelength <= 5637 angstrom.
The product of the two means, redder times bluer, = 118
